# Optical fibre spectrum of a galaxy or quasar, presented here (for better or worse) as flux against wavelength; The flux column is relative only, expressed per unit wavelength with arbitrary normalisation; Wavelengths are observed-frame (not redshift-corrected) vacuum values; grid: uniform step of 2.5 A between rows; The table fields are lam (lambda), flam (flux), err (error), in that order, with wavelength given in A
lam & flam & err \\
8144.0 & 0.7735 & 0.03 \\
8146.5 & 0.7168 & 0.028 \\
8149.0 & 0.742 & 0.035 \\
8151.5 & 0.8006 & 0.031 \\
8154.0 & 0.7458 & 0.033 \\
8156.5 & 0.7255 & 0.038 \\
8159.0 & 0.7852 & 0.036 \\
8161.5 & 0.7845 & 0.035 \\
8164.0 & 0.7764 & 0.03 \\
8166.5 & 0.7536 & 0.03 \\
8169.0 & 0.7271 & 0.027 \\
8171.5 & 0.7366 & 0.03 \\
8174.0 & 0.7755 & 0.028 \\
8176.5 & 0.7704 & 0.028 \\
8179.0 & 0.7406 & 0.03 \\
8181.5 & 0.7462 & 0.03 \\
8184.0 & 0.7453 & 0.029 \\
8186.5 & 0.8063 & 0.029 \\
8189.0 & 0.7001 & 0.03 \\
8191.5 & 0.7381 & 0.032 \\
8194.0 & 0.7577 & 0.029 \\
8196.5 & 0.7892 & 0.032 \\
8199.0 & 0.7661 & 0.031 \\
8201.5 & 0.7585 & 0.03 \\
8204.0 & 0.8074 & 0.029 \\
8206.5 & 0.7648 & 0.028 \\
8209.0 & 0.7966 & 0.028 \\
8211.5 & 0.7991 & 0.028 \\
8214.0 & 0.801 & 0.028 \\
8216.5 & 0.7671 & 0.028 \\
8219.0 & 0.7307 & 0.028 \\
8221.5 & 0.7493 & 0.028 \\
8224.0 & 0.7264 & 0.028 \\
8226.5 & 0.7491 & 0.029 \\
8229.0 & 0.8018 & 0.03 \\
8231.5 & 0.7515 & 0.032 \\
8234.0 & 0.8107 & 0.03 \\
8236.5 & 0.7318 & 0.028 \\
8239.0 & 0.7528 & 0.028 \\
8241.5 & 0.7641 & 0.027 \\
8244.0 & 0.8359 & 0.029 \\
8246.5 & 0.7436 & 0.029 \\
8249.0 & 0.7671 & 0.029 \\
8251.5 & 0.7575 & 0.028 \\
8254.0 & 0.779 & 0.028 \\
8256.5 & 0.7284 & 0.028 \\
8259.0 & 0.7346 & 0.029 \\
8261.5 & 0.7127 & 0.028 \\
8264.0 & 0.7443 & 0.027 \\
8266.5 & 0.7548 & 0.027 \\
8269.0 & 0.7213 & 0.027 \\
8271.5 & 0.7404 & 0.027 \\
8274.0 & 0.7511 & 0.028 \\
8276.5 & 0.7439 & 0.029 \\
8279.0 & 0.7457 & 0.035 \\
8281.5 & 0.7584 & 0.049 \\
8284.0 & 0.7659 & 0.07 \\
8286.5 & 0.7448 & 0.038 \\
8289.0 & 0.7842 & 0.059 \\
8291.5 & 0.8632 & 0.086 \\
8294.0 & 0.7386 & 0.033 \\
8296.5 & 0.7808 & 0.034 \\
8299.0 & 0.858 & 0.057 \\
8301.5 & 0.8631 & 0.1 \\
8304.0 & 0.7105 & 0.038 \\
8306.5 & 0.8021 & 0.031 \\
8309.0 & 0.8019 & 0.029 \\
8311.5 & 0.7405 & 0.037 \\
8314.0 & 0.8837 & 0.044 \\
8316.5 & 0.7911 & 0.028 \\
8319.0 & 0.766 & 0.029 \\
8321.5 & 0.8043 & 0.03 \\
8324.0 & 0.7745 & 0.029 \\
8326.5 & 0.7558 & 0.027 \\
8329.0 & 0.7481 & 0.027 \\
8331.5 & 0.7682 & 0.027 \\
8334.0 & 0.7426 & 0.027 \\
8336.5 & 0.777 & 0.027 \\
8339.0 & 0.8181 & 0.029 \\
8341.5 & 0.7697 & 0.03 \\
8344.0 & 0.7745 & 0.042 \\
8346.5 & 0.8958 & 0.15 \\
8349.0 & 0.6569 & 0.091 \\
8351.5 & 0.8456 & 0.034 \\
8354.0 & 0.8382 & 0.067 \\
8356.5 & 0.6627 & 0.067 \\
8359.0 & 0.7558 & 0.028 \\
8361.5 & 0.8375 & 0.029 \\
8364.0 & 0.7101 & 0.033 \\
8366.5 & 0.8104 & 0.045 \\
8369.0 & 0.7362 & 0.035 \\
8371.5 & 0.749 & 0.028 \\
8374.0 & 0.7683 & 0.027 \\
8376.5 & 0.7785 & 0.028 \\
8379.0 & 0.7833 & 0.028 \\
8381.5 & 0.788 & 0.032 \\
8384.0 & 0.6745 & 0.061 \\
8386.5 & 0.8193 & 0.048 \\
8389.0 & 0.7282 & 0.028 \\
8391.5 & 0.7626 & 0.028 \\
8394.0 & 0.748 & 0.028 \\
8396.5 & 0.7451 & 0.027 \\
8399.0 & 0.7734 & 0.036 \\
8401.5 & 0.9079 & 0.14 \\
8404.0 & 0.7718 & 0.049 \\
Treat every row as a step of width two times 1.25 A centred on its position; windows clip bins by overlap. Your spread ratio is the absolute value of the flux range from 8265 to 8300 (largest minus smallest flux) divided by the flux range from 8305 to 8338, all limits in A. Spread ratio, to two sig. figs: 0.99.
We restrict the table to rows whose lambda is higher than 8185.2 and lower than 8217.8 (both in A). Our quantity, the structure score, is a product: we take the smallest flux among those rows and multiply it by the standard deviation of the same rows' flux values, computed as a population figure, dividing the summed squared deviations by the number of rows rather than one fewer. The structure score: 0.021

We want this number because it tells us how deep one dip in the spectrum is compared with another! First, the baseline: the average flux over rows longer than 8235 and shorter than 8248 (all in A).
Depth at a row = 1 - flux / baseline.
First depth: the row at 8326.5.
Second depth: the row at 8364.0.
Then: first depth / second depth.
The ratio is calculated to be 0.2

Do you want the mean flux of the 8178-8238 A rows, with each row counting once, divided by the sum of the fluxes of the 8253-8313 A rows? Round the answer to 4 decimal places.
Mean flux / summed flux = 0.0416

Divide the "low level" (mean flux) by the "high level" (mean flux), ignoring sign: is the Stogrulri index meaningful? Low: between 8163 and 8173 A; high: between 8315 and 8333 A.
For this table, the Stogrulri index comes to 0.97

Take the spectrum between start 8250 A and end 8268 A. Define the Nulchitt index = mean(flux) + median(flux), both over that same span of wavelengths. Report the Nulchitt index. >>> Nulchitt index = 1.49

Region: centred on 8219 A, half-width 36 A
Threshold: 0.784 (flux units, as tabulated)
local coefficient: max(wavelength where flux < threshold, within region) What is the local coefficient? 8254.0 A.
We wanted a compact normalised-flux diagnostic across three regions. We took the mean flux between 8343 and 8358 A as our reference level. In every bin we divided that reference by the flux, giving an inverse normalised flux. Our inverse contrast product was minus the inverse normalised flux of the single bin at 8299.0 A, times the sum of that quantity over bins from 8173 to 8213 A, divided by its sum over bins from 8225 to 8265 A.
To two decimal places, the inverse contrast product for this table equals -0.90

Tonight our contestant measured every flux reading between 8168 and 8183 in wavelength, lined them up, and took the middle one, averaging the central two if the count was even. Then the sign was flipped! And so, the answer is -0.743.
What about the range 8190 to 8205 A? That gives -0.762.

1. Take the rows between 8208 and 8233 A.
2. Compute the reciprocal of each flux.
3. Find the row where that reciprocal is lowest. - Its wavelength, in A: 8229.0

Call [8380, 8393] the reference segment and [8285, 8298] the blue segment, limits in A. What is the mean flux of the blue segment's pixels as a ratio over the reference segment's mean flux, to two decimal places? 1.04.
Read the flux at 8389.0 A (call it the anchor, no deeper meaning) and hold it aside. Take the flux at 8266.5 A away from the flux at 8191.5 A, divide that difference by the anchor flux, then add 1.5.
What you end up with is 1.48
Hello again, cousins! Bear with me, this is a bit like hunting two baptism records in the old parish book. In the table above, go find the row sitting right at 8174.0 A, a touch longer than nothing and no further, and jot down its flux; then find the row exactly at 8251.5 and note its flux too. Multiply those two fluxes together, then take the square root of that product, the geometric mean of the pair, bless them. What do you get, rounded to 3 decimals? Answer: 0.766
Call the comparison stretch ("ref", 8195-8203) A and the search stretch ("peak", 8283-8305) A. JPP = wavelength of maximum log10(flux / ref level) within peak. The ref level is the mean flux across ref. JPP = 8291.5 A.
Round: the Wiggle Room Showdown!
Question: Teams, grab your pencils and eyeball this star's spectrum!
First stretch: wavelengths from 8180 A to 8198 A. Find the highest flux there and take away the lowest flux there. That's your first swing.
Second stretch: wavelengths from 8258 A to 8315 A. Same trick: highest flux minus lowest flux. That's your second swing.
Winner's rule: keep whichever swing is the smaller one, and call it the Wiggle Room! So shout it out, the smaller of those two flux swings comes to 0.11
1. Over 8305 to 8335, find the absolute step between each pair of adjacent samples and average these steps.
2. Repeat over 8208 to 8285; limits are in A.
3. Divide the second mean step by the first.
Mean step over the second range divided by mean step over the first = 0.67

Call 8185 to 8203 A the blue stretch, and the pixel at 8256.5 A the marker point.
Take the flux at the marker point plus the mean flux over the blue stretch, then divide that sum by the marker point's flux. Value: 2.04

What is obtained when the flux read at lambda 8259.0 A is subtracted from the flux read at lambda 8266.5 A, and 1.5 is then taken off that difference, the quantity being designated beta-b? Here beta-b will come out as -1.480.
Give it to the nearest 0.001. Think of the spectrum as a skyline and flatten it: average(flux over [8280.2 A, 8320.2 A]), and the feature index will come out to 0.791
